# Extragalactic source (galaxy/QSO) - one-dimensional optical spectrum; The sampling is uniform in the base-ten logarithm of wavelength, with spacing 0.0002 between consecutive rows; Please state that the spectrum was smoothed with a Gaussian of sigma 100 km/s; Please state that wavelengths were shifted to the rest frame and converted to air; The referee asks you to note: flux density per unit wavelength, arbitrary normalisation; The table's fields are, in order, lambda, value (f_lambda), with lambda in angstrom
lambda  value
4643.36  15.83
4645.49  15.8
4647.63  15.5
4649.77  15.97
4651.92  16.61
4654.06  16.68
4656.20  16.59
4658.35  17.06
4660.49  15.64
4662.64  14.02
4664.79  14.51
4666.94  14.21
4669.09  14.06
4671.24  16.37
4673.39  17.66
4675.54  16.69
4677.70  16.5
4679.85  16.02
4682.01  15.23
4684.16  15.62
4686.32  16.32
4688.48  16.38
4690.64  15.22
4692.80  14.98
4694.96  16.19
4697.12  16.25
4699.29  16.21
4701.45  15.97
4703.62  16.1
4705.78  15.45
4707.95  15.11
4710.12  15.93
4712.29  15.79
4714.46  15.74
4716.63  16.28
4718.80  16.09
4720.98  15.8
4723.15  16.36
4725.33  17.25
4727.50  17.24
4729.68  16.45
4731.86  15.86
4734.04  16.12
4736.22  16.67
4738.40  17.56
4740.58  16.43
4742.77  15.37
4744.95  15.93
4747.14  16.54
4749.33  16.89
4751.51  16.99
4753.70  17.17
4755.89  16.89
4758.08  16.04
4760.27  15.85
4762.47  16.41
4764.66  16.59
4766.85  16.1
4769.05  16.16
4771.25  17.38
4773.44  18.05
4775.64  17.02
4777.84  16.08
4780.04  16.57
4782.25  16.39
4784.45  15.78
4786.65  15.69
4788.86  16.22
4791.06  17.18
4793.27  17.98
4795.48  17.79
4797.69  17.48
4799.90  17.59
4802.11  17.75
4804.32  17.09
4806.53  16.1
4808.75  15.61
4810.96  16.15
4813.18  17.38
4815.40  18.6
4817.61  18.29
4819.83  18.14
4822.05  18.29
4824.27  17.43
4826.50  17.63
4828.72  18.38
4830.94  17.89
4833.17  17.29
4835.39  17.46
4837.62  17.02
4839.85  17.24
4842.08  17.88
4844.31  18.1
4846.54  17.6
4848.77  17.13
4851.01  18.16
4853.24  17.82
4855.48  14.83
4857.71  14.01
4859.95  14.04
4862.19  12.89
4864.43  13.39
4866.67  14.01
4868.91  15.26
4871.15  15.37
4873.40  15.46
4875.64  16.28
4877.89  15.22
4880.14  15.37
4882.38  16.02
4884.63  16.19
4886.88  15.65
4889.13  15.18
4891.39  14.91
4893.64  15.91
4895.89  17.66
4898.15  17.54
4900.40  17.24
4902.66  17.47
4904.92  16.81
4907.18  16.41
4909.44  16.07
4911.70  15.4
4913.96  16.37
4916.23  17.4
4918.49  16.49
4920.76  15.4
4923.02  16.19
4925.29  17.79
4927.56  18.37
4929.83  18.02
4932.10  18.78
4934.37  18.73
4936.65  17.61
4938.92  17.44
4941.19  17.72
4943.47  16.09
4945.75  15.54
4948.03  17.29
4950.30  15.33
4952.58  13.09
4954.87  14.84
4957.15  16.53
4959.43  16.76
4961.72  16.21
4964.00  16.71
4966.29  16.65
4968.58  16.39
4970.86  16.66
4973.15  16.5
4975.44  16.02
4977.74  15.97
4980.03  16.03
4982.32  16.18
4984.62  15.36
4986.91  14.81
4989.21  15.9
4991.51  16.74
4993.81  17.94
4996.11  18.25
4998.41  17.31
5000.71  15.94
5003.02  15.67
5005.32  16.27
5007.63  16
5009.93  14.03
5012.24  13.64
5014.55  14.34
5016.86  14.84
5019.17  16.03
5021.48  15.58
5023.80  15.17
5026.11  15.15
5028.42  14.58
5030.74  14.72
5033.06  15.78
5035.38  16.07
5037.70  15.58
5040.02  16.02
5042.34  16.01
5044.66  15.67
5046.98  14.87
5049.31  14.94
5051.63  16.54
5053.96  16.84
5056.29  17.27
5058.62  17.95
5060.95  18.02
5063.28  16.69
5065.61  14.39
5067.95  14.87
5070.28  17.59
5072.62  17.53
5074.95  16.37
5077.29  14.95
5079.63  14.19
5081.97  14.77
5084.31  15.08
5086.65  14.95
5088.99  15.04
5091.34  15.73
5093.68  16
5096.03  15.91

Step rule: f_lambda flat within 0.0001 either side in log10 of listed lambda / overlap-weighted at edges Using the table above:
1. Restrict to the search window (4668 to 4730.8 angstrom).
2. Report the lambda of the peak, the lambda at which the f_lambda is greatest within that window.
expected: 4673.39 angstrom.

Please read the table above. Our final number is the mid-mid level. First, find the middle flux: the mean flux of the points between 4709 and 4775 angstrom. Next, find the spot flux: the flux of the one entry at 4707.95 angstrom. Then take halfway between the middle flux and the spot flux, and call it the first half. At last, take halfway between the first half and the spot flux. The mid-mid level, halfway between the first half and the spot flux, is 15.45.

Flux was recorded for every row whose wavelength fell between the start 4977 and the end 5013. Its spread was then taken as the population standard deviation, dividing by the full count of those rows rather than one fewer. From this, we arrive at 1.19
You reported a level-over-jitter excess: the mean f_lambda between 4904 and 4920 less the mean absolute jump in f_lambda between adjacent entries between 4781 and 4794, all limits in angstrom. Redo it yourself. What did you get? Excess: 15.8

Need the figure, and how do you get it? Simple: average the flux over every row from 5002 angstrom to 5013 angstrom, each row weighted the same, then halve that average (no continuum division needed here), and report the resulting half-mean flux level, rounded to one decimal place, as 7.6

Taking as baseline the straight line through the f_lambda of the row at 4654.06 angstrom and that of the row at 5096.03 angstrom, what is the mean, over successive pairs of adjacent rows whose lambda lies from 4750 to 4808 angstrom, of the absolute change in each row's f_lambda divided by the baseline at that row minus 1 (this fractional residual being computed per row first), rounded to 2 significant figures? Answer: 0.031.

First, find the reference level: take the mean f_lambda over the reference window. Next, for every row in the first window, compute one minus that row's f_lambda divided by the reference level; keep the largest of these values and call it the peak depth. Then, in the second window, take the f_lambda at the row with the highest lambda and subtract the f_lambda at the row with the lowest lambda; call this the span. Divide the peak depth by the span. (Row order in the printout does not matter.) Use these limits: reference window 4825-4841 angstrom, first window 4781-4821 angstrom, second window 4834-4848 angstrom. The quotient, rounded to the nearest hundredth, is 0.79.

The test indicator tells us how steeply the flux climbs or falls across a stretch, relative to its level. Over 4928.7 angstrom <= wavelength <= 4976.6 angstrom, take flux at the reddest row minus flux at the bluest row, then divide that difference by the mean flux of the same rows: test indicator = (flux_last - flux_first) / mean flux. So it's -0.120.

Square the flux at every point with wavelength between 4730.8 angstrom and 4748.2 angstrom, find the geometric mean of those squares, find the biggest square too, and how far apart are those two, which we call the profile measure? 43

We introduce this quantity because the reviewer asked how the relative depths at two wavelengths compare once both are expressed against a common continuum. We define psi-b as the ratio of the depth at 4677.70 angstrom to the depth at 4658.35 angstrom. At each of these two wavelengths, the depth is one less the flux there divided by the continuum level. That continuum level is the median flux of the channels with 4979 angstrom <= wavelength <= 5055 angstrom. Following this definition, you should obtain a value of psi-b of 0.6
